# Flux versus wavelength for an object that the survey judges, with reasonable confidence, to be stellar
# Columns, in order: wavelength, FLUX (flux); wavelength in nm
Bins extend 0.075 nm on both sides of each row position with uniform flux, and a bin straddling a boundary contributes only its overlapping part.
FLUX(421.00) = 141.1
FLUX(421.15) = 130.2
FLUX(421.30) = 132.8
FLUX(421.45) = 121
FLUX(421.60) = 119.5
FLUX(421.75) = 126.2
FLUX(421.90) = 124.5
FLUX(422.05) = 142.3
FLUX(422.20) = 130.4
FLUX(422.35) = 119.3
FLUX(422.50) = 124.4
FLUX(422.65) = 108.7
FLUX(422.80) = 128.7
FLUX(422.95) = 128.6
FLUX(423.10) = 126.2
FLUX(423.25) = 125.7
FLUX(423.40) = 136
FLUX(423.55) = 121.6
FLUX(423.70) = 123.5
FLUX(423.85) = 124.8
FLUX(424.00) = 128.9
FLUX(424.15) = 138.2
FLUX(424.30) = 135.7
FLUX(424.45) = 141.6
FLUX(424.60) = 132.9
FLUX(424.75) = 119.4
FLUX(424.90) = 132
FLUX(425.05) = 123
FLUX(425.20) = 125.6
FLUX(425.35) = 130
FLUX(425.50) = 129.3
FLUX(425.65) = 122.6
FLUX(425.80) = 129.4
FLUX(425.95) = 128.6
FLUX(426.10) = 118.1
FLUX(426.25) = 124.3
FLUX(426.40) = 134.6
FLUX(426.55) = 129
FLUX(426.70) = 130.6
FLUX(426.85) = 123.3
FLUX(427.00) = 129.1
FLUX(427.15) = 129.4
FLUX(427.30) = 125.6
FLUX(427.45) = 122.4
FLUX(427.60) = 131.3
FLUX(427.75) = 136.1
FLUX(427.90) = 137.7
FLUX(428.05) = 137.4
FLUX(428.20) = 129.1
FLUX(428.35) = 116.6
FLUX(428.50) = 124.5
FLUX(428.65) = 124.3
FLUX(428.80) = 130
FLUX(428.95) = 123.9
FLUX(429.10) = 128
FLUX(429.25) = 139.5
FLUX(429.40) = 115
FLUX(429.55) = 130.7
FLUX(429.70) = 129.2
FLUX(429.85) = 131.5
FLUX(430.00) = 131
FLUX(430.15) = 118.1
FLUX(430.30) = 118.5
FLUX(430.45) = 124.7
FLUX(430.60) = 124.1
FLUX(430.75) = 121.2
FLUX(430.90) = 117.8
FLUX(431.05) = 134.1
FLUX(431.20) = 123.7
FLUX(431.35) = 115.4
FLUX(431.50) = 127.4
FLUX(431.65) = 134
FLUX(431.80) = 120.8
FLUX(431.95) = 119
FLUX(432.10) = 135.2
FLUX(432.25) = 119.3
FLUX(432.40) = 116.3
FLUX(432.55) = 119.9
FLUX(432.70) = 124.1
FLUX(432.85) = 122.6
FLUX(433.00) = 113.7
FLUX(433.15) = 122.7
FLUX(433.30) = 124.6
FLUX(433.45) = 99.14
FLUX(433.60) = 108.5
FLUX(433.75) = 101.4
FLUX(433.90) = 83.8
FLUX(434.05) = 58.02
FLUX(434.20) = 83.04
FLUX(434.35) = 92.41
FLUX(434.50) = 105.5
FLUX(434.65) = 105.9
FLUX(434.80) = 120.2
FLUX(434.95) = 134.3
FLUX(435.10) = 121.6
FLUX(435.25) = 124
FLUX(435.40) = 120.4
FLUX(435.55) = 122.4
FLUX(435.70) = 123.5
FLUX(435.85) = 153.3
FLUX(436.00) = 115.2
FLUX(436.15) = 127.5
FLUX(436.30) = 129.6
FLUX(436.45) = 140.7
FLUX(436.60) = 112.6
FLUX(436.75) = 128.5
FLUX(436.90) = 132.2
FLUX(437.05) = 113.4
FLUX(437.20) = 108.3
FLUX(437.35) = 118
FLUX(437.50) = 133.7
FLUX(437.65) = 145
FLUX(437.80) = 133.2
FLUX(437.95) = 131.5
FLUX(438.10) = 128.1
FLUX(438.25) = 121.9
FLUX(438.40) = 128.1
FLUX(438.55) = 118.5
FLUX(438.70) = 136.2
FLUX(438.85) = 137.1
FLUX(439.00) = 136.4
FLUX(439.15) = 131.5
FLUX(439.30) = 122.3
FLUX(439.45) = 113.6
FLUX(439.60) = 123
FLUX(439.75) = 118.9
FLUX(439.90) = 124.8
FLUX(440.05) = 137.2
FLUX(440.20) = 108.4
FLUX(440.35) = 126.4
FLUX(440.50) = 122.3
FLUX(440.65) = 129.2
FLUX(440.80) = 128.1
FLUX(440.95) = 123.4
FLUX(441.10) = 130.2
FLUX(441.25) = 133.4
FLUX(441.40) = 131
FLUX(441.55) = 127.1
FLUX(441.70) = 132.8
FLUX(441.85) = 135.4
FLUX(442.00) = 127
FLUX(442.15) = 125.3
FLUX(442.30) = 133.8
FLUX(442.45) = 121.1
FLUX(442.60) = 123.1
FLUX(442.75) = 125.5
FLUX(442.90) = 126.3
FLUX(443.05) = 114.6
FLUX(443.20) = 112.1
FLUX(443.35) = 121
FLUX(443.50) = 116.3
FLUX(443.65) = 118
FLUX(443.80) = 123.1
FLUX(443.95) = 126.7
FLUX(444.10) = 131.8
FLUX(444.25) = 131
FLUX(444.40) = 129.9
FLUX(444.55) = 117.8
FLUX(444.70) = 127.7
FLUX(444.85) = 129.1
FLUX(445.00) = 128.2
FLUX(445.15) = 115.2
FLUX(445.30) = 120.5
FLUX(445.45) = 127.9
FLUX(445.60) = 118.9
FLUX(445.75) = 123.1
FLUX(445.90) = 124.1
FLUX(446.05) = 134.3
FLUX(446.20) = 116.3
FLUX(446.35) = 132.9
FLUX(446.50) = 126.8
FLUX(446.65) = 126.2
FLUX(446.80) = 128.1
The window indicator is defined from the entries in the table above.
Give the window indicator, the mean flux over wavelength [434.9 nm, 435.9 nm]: 128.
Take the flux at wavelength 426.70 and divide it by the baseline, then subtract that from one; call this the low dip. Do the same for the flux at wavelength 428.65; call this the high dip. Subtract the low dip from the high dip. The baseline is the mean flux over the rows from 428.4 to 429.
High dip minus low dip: 0.050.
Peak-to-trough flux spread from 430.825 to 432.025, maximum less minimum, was 18.7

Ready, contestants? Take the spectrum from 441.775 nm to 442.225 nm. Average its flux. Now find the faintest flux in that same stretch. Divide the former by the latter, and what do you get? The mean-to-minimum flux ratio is 1.03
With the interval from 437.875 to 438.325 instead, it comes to 1.04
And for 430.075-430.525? 1.02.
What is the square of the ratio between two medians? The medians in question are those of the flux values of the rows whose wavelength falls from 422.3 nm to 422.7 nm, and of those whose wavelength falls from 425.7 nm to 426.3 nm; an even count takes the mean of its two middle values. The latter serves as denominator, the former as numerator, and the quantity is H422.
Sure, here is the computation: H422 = 0.89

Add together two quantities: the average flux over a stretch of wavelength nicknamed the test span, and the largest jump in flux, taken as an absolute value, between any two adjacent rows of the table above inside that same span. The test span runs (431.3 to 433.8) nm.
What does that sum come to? 145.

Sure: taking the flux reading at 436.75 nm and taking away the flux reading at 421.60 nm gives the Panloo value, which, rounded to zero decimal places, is 9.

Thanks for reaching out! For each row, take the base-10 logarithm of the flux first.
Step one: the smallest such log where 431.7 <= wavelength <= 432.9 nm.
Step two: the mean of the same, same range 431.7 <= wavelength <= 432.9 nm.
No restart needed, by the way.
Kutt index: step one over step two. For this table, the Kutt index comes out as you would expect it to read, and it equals 0.990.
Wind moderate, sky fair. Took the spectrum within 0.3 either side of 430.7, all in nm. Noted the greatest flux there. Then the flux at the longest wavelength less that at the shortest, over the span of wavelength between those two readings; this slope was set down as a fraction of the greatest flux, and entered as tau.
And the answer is -0.12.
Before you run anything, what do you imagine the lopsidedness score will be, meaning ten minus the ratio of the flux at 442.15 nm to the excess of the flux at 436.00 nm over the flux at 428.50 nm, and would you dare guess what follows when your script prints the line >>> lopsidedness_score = 23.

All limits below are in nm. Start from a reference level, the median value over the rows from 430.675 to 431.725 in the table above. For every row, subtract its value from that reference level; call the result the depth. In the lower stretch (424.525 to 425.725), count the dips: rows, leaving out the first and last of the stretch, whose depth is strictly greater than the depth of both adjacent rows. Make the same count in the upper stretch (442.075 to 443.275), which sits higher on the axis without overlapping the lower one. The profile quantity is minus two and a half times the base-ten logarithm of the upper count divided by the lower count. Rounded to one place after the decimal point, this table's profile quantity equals 0.8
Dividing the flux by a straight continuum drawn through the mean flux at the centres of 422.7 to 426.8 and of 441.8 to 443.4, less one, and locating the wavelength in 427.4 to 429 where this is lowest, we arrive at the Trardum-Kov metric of 428.35 nm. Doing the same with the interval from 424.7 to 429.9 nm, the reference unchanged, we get 429.40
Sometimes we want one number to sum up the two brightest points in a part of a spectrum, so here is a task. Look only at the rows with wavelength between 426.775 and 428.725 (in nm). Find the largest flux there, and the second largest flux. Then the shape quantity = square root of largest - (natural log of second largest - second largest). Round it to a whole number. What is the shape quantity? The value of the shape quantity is 144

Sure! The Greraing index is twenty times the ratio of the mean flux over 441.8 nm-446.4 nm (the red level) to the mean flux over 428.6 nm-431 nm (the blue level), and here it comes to 19.8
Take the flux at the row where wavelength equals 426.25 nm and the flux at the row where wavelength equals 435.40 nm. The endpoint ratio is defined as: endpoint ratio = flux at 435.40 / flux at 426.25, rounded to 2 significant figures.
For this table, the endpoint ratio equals 0.97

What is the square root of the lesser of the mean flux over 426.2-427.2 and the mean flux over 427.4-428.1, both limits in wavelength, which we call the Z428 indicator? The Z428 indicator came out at 11.34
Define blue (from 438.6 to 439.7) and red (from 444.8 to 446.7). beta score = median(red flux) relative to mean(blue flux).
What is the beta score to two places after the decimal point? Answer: 0.98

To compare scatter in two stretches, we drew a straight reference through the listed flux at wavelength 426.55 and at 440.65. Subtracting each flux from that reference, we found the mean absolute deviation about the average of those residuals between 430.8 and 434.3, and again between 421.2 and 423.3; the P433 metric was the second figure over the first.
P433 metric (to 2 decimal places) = 0.39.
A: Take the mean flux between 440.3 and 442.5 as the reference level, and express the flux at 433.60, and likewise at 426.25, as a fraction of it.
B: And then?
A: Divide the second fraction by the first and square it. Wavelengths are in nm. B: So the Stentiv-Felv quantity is 1.3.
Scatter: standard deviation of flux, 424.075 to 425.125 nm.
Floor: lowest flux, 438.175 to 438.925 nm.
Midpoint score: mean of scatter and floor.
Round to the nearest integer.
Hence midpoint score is 63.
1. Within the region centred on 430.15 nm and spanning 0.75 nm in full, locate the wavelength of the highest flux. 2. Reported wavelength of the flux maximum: 429.85 nm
